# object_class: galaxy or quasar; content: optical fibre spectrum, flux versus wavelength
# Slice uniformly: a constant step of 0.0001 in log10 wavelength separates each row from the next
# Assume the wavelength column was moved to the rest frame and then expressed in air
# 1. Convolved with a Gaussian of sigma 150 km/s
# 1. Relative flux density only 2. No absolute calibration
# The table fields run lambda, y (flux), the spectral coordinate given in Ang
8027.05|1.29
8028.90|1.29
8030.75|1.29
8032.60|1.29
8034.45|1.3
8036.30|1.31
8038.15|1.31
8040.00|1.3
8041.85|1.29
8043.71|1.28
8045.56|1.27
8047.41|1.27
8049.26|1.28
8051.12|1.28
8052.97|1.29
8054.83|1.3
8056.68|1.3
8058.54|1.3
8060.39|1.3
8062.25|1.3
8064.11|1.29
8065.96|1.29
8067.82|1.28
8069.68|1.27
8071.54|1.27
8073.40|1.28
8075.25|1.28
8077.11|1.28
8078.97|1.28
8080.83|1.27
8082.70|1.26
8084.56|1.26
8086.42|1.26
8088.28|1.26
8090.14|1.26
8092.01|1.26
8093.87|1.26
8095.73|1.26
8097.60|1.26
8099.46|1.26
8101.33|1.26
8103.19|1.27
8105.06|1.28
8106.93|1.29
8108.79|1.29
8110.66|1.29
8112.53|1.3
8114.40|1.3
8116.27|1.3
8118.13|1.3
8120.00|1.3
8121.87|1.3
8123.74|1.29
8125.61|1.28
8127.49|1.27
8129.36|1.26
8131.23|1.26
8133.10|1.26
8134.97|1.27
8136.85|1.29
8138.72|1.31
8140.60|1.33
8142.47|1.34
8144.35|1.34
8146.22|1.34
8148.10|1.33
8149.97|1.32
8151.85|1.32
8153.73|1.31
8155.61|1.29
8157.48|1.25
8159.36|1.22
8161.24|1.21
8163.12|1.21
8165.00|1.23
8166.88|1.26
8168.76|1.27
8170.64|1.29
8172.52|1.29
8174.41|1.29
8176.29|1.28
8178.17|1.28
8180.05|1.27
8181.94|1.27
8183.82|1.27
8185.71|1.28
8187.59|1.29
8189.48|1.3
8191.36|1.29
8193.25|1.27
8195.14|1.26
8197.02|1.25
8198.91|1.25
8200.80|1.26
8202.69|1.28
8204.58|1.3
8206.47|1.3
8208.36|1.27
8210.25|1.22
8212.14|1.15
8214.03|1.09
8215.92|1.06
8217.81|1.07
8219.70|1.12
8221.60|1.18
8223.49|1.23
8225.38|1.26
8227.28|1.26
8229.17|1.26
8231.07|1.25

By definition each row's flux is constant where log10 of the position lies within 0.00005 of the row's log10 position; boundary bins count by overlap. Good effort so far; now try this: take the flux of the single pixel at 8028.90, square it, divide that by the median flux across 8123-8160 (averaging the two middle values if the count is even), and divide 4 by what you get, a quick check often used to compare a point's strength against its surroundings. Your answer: 3.10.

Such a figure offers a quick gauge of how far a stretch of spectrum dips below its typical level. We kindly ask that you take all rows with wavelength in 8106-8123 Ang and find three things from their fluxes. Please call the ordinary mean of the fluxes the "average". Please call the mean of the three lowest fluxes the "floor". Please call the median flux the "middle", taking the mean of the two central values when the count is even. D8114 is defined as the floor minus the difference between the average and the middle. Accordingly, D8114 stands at 1.293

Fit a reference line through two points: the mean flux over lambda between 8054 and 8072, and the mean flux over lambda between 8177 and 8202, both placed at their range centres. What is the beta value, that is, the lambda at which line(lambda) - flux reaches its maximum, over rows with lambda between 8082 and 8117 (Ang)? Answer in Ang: 8082.70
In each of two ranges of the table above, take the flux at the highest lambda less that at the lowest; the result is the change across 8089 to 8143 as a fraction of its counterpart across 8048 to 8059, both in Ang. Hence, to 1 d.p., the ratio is 4.0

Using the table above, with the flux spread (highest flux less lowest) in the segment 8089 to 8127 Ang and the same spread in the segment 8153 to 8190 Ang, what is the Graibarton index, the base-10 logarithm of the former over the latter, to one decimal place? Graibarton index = -0.4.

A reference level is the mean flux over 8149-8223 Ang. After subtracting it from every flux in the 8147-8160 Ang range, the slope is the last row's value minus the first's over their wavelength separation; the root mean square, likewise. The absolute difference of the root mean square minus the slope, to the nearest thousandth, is 0.069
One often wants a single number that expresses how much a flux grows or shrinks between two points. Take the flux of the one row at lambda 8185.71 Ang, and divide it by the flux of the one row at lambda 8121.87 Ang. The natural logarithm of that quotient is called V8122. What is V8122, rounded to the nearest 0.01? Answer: -0.02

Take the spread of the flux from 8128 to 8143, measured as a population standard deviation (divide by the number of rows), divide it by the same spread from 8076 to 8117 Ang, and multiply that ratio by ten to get 20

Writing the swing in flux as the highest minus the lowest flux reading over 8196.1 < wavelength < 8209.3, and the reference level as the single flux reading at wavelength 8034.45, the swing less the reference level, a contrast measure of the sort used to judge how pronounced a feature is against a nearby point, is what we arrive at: -1.25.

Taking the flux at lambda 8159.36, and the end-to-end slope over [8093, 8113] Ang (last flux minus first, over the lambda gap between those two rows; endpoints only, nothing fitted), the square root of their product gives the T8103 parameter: 0.05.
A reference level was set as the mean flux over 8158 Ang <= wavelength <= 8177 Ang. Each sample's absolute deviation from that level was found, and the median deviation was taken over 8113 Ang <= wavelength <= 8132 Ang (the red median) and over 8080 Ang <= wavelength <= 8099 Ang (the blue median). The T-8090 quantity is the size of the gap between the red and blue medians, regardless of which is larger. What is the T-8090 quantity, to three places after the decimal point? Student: 0.035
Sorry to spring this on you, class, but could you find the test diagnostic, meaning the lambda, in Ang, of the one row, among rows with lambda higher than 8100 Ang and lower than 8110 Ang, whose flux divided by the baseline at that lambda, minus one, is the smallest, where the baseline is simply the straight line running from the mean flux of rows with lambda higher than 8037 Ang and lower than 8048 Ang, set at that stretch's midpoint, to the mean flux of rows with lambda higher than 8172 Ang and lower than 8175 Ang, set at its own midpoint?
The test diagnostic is 8101.33 Ang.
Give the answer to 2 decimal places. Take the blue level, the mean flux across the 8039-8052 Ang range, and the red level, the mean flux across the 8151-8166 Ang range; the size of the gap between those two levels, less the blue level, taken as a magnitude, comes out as 1.25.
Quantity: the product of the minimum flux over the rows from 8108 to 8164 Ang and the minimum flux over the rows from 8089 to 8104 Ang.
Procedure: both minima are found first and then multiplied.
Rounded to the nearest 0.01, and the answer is 1.52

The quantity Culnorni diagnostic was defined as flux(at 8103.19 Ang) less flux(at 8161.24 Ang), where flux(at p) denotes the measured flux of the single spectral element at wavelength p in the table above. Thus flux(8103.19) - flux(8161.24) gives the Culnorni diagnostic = 0.06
